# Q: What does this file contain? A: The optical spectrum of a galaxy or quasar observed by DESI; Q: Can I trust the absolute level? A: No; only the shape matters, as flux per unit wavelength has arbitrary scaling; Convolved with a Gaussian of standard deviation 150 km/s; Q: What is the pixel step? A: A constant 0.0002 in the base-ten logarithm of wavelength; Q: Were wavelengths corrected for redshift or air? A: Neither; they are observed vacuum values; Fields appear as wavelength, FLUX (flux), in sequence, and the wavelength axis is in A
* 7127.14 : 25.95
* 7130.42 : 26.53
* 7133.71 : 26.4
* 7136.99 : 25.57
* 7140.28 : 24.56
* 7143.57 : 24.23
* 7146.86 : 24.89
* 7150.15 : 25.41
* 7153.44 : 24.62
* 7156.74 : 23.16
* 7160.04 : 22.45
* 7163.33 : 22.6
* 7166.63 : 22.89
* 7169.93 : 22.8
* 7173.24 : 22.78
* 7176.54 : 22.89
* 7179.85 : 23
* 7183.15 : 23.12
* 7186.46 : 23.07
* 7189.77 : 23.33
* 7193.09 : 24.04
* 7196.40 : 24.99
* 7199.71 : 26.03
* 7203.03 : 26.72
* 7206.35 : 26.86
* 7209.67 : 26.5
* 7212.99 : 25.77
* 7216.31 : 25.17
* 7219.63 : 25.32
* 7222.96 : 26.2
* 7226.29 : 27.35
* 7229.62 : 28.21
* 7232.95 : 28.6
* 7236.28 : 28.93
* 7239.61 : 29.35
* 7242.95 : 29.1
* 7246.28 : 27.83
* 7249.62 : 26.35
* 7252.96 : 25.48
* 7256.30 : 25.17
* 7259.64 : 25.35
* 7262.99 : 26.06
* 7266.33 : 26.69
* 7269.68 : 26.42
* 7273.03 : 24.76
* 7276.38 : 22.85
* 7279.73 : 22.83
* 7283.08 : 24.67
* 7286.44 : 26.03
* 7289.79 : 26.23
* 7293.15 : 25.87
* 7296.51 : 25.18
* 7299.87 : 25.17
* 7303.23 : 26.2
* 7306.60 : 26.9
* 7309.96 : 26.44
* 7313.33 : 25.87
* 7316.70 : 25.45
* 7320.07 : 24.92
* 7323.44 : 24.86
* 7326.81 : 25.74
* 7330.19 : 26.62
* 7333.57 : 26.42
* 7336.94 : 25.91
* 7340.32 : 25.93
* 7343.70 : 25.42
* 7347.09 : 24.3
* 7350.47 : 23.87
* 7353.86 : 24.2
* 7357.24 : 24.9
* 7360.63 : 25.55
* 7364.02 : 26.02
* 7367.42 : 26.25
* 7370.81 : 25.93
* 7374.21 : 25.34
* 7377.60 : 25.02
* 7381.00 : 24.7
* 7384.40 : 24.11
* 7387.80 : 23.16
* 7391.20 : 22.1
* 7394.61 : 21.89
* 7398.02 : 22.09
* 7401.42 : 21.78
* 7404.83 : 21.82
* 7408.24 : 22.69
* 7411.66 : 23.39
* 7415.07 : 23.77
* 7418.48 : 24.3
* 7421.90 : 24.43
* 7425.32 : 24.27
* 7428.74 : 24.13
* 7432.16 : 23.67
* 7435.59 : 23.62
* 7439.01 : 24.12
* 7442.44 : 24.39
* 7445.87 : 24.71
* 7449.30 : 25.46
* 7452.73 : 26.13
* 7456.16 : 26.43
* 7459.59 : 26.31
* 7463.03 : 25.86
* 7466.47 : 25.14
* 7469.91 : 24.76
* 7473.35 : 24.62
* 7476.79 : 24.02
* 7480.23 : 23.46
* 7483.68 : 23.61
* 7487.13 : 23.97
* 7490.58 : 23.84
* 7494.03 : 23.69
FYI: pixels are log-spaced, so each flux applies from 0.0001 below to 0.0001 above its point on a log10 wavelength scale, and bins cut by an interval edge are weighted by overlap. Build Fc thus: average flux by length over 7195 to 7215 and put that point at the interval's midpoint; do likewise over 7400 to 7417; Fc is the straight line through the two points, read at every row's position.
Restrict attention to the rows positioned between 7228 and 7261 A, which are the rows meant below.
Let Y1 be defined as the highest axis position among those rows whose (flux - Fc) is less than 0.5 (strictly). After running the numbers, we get 7259.64 A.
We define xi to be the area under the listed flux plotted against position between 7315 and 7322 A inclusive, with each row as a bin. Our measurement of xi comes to 176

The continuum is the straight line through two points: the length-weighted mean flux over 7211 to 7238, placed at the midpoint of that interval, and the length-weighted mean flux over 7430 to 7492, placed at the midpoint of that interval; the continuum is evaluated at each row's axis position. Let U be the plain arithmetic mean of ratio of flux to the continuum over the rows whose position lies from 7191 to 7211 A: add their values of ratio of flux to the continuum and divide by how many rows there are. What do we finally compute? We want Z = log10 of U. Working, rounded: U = 0.95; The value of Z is -0.022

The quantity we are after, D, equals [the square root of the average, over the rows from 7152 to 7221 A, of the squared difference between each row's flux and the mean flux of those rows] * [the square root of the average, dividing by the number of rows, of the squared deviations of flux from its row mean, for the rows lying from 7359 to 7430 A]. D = 2.1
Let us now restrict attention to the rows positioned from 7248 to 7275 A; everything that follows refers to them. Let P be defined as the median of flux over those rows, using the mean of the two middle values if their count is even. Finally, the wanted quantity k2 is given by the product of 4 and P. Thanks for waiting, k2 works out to 103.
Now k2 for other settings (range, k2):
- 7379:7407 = 88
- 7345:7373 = 101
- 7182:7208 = 98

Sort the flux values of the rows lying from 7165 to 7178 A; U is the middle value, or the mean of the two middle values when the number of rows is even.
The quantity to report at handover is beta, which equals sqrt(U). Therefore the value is 4.78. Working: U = 22.8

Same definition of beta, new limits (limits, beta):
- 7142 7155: 4.98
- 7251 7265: 5.04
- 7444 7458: 5.08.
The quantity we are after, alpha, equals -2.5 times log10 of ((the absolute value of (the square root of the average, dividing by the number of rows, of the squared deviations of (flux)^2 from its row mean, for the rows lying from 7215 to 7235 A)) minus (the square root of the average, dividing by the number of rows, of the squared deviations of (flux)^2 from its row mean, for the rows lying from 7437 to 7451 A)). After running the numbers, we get -4.2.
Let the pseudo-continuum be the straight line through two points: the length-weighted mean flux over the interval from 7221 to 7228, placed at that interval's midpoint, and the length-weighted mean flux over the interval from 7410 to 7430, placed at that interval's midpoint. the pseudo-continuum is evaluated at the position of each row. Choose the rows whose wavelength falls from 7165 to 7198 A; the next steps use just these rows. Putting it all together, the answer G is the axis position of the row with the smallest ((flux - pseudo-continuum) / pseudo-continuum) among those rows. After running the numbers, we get 7169.93 A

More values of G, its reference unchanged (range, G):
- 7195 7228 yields 7196.40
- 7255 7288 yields 7276.38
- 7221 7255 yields 7252.96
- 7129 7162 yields 7160.04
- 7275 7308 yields 7276.38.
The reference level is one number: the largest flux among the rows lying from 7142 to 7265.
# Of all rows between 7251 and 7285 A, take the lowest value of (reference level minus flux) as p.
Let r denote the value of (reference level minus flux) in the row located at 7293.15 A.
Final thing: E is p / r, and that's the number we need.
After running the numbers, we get 0.8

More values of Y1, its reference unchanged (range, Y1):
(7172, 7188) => 7186.46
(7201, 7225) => 7222.96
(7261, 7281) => 7279.73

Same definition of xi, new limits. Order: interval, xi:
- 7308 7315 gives 183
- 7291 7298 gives 179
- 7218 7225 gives 181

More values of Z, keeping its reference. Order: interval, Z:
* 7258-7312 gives -0.015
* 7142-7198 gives -0.067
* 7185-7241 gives -0.013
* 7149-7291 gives -0.028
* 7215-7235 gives -0.002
